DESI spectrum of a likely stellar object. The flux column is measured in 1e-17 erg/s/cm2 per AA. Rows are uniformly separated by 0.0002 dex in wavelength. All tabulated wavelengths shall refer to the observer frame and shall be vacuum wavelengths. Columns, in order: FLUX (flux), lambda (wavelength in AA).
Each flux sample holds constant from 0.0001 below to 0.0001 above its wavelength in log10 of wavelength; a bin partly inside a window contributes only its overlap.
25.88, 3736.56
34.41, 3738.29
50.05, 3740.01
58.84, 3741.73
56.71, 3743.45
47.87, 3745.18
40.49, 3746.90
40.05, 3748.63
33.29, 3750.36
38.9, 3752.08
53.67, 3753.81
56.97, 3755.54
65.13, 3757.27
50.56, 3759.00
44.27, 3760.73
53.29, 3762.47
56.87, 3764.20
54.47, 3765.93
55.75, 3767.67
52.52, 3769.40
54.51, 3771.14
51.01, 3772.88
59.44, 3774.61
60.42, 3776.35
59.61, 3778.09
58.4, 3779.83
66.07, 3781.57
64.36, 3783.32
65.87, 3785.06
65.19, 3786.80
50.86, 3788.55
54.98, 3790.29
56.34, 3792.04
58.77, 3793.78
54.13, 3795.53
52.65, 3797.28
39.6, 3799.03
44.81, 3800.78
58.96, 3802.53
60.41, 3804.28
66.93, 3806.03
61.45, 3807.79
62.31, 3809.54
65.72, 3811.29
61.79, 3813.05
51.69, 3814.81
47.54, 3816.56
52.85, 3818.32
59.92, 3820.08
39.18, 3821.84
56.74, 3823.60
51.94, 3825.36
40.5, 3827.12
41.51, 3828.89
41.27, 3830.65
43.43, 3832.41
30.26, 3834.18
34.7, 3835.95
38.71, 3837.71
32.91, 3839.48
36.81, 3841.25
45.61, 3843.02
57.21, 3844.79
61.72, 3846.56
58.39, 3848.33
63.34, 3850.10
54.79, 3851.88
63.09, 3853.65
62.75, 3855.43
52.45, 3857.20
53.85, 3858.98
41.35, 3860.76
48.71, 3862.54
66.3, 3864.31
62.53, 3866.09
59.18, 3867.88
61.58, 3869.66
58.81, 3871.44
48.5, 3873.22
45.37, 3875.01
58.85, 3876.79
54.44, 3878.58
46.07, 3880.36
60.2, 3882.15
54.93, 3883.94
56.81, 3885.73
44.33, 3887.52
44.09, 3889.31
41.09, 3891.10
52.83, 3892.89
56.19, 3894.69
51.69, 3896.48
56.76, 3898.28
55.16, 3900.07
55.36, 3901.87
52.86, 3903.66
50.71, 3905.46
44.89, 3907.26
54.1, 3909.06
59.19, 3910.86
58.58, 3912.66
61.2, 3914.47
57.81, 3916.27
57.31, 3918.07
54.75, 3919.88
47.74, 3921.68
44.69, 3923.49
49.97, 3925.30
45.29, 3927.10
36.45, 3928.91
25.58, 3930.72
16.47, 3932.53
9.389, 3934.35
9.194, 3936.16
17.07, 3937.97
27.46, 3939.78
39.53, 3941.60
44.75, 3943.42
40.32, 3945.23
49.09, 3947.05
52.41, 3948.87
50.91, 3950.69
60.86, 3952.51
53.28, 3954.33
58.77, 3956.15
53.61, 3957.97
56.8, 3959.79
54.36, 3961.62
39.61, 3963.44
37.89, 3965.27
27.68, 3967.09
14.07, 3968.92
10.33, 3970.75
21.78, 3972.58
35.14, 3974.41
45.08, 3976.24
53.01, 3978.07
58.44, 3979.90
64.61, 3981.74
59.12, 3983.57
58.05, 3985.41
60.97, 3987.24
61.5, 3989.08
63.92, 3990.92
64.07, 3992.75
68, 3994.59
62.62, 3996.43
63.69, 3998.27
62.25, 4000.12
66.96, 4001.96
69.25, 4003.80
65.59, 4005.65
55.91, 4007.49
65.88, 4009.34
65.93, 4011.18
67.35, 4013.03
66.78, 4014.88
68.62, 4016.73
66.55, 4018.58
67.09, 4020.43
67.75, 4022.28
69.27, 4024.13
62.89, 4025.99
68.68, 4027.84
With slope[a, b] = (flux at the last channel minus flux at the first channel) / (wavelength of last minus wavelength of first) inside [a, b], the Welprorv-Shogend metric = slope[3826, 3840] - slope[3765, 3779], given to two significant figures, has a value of -1.0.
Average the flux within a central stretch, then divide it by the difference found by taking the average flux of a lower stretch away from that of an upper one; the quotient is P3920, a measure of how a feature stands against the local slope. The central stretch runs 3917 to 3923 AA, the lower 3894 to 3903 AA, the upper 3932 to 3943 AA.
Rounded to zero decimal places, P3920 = -2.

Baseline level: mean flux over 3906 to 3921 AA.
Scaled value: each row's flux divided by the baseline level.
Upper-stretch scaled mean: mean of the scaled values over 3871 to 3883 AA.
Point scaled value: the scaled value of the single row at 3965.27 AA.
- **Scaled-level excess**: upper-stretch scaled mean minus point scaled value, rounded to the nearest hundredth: 0.27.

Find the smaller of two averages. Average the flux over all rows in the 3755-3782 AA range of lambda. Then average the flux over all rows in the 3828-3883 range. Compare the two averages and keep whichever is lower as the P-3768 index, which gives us 51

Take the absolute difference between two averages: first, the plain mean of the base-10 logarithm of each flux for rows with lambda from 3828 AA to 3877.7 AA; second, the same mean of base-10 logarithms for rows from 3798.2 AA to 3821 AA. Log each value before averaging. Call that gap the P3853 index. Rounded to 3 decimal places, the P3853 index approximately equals 0.051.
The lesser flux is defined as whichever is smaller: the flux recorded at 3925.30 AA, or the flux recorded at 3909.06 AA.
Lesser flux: 50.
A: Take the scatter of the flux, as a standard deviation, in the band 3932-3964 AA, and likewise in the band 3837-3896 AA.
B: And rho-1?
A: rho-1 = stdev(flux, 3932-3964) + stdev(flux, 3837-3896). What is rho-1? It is 26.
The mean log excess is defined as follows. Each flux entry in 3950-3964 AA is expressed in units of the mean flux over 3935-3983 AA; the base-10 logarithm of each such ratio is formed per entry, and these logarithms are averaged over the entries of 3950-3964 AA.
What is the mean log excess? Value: 0.11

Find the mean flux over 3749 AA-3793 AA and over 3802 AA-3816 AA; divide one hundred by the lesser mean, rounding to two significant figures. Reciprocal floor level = 1.8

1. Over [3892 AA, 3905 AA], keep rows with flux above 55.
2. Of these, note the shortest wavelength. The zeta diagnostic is 3894.69 AA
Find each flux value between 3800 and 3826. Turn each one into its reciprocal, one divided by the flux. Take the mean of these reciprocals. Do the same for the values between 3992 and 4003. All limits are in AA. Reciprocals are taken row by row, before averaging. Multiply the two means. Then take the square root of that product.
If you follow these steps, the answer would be 0.0168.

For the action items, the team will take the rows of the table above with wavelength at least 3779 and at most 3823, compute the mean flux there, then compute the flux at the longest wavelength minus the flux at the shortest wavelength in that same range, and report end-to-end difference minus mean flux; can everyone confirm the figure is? -76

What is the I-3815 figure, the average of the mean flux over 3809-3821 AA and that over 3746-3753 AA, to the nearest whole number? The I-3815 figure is 48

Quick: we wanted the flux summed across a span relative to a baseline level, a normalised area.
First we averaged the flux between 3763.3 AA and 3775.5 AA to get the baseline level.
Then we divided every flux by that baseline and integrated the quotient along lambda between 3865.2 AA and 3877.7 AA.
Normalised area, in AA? 12.8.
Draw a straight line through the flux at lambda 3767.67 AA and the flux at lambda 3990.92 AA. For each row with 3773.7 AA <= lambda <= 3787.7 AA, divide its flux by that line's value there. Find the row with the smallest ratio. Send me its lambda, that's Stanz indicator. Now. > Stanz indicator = 3779.83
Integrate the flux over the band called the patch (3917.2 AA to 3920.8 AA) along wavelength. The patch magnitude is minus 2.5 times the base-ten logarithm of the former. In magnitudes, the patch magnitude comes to -5.76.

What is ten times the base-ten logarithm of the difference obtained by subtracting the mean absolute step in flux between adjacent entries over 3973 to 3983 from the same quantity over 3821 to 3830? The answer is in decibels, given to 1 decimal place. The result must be 1.3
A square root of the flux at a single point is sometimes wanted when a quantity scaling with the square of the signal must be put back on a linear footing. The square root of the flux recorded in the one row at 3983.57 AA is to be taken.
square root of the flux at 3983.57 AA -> 7.7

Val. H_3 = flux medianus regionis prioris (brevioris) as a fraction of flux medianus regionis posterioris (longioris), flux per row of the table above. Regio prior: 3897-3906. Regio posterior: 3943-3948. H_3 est 1.2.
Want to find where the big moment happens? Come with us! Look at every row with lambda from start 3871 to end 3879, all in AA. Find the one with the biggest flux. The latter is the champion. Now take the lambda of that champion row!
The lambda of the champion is 3876.79 AA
